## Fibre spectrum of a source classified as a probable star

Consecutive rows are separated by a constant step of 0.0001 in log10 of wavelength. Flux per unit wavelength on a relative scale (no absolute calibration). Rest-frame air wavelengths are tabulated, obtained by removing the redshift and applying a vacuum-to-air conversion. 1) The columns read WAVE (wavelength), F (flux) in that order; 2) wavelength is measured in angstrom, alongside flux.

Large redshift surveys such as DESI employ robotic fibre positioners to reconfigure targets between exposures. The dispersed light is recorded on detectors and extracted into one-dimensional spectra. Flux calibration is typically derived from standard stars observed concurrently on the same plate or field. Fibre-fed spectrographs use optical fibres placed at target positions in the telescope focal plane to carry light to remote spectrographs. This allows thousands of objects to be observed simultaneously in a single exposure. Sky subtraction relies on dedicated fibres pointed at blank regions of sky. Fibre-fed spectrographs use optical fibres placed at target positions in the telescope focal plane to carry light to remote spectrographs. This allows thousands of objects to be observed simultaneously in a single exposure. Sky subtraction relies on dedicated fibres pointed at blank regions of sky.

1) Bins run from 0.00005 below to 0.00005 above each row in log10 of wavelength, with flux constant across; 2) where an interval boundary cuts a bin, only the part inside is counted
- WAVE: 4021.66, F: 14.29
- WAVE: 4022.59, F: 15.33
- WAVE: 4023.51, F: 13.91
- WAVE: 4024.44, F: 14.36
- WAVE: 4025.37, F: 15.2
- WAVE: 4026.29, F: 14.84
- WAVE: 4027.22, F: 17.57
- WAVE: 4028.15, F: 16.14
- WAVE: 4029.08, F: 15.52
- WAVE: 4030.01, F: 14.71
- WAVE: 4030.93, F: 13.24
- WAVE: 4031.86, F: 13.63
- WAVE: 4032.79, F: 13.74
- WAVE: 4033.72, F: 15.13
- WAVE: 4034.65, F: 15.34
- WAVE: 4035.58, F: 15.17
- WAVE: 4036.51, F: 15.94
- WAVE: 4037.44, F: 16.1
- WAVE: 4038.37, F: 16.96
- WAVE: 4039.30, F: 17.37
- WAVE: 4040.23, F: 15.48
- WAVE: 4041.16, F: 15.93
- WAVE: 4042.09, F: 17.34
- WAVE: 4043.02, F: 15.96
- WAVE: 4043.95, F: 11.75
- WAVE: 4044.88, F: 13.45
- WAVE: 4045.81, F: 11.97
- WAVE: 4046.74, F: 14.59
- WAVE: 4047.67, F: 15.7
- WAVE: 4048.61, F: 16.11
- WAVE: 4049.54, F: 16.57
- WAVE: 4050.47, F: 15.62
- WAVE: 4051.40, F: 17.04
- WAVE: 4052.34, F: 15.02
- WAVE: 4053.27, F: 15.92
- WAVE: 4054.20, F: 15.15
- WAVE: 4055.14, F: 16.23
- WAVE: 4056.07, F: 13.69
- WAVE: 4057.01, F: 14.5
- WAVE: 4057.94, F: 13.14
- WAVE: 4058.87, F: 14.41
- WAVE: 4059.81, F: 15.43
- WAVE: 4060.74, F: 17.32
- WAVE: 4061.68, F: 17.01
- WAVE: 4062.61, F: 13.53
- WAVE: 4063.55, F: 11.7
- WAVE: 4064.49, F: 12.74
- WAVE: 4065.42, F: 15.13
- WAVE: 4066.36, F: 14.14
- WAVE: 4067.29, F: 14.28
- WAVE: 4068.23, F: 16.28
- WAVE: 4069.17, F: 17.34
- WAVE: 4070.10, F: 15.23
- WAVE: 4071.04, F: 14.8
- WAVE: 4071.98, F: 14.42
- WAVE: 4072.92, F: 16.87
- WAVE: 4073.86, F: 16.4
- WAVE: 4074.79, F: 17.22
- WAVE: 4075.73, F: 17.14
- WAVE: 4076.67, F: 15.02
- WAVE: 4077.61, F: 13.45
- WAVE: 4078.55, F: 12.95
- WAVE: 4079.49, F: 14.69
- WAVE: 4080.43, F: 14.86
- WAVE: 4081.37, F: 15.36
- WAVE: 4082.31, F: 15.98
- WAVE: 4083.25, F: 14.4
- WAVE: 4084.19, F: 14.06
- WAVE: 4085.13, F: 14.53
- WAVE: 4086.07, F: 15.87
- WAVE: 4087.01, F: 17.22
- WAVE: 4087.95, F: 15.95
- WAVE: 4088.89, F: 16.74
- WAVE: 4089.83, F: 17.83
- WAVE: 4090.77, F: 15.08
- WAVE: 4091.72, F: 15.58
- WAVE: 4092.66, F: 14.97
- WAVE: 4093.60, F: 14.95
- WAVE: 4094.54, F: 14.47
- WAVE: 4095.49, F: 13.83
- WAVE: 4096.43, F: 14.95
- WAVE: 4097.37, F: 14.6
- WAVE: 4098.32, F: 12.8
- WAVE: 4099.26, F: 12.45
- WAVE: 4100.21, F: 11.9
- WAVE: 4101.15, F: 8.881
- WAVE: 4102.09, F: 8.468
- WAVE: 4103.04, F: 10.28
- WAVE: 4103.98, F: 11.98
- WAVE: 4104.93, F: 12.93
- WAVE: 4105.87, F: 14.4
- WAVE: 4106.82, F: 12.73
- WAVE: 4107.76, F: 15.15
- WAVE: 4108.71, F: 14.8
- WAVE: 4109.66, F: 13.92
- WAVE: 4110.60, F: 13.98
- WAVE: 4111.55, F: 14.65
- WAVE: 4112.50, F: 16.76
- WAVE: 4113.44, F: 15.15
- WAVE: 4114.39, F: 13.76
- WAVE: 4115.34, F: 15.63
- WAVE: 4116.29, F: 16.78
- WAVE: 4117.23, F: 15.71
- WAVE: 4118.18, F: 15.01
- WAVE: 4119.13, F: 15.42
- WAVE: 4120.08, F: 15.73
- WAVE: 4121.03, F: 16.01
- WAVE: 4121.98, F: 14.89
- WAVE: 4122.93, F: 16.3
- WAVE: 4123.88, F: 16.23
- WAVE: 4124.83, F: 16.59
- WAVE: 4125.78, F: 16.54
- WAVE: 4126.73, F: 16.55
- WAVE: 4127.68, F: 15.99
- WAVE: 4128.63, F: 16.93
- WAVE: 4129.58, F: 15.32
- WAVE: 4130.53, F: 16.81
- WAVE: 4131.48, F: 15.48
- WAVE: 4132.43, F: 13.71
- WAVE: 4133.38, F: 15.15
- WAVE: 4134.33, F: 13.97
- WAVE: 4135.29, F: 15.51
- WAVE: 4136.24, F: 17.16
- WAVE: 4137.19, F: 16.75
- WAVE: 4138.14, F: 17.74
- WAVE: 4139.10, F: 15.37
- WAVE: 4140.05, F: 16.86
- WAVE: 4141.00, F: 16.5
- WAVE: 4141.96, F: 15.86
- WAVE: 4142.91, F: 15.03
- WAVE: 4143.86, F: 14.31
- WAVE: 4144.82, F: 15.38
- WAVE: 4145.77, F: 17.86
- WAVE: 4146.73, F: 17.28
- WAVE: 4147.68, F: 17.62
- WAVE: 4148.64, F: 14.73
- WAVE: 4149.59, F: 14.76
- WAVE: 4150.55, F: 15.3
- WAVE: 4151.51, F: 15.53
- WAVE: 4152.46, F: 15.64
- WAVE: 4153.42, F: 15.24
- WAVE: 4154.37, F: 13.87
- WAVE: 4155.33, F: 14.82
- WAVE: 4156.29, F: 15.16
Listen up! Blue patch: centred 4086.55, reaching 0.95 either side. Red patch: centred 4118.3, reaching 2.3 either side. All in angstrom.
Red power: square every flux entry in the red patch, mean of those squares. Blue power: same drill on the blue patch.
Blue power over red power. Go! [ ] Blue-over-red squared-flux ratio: 1.11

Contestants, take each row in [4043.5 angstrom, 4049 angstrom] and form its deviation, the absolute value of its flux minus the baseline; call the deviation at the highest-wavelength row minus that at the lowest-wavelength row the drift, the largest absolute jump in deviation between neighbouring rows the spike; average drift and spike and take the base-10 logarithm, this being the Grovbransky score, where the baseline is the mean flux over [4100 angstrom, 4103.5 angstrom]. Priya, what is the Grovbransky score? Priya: 0.5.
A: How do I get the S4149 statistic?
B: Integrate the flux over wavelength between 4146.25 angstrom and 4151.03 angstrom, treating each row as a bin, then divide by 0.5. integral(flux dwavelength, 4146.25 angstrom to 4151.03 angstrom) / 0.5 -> 152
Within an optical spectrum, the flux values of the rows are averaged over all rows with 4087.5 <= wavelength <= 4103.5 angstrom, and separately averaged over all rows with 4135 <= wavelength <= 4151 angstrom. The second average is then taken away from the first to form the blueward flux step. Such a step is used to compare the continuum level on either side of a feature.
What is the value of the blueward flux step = -2.4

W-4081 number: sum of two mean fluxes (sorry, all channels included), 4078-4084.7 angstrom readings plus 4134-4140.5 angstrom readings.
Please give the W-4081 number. 30.8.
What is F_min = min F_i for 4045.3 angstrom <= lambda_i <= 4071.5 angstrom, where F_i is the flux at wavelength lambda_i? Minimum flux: 11.7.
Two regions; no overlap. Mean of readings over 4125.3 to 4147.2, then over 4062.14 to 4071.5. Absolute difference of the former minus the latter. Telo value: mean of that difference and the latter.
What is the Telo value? 8.00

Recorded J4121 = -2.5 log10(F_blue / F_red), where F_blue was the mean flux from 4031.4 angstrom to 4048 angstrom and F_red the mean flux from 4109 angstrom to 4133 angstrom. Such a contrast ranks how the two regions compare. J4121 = 0.036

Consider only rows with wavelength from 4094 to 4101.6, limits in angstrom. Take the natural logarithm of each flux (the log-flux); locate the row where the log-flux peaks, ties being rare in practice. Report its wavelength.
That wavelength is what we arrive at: 4096.43 angstrom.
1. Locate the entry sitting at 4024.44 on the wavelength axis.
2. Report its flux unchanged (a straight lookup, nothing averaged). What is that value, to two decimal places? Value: 14.36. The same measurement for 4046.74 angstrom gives 14.59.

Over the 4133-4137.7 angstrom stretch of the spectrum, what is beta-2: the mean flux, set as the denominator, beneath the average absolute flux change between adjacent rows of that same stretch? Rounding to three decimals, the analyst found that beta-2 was 0.076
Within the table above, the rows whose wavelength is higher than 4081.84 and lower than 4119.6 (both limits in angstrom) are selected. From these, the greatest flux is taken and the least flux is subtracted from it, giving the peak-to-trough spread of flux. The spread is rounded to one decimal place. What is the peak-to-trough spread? 9.4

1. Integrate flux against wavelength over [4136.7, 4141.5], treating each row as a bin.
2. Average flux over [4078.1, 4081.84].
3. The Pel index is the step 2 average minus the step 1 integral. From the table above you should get -65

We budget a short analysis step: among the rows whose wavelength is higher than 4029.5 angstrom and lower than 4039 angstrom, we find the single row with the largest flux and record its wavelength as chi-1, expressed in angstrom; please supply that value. 4038.37 angstrom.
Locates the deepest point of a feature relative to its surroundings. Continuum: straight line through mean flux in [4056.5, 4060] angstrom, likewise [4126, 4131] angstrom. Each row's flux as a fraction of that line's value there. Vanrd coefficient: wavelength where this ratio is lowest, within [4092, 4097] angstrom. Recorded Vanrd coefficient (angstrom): 4095.49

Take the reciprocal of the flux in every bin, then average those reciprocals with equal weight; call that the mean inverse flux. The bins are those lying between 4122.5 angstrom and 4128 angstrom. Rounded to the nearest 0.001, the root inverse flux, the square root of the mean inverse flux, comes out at 0.247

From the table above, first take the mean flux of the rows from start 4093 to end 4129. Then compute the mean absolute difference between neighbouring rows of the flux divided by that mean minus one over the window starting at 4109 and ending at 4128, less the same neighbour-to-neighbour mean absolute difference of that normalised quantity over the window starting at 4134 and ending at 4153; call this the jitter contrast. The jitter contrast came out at -0.015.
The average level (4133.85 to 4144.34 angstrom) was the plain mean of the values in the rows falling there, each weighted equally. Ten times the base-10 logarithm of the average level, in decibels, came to 12.0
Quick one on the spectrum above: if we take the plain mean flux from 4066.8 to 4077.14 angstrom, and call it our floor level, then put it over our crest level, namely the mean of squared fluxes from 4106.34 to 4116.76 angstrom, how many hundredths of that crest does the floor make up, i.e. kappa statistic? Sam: 7.17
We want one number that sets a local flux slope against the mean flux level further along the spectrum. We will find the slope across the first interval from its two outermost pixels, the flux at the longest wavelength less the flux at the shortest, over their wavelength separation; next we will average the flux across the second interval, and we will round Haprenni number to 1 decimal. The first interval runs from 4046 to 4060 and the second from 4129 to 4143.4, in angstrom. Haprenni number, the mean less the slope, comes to 15.8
